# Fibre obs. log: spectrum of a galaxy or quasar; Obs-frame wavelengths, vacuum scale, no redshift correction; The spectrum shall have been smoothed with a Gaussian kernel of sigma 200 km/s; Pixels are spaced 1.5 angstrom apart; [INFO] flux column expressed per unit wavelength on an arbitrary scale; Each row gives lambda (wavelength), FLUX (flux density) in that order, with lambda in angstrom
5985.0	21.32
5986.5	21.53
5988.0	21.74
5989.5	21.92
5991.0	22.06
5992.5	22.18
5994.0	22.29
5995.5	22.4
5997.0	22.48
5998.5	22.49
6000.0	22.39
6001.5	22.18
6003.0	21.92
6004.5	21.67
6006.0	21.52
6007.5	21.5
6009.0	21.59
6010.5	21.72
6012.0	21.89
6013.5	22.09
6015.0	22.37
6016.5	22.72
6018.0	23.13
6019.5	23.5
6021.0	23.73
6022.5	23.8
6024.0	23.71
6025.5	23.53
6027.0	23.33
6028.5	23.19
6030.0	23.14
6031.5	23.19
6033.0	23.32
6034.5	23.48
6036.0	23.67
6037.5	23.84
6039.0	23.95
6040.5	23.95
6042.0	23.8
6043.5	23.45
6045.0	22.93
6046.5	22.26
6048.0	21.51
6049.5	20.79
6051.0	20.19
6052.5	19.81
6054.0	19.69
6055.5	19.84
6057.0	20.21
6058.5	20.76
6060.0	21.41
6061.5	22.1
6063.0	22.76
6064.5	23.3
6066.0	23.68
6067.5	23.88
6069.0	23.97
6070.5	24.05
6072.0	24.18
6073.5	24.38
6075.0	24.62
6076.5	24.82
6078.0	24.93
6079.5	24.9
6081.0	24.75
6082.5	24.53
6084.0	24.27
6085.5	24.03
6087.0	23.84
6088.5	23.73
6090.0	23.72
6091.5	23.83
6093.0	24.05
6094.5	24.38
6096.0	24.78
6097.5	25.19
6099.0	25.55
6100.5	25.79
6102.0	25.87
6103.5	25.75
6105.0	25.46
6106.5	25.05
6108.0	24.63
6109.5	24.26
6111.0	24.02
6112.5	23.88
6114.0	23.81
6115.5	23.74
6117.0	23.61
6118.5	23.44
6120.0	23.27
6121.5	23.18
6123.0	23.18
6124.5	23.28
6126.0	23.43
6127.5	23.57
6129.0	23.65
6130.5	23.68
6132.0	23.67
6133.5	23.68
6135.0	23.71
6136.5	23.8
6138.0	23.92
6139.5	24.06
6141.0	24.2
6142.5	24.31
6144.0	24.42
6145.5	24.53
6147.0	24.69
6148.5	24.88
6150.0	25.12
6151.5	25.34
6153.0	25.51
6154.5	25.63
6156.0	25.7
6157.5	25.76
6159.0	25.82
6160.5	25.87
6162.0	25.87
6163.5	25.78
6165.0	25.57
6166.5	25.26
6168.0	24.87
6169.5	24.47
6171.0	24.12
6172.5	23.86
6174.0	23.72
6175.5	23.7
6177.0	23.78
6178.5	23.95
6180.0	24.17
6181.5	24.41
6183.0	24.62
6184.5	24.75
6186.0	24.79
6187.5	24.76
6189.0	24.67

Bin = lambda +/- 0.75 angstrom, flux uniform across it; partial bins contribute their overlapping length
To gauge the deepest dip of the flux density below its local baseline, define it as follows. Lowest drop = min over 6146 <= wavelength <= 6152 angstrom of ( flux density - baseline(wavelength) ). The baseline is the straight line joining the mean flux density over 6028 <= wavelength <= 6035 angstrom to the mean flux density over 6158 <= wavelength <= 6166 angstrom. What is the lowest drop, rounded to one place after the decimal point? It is -0.8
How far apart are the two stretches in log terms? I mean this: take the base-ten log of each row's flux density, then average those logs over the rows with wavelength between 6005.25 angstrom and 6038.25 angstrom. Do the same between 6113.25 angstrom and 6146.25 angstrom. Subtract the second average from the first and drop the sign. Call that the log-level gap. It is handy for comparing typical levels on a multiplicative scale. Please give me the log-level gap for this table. 0.016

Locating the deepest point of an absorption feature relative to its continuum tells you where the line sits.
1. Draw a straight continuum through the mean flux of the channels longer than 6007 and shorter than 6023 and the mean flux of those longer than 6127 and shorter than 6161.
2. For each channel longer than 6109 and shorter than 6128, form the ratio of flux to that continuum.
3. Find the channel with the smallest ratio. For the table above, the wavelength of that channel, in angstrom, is 6123.0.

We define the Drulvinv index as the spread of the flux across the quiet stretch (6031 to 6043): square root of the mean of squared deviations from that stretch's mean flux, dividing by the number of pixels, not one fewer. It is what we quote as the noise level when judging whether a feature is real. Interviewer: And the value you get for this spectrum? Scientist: 0.27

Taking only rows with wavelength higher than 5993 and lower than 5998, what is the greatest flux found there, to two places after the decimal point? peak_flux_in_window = 22.48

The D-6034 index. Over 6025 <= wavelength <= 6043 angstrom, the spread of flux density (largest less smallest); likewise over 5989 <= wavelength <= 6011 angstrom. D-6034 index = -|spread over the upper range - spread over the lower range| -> -0.18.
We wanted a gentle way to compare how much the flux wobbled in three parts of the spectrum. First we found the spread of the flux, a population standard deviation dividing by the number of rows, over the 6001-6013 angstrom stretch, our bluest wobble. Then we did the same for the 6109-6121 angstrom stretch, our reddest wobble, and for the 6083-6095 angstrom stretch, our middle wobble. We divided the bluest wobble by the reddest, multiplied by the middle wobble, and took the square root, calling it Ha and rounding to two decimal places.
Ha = 0.41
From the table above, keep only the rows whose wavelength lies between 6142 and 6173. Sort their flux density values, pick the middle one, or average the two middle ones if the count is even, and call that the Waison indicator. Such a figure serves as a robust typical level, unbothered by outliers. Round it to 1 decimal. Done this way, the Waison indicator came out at 25.3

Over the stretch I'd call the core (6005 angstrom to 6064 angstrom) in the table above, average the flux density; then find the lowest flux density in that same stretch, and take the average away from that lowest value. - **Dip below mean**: -2.70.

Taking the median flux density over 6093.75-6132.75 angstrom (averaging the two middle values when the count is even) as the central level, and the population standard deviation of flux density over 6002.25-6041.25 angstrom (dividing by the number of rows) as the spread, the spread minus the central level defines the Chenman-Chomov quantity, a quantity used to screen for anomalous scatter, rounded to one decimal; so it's -23.0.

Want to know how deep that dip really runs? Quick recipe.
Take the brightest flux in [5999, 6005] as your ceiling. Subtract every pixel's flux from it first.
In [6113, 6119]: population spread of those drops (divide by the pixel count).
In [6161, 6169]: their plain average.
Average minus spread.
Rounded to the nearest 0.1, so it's -3.2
